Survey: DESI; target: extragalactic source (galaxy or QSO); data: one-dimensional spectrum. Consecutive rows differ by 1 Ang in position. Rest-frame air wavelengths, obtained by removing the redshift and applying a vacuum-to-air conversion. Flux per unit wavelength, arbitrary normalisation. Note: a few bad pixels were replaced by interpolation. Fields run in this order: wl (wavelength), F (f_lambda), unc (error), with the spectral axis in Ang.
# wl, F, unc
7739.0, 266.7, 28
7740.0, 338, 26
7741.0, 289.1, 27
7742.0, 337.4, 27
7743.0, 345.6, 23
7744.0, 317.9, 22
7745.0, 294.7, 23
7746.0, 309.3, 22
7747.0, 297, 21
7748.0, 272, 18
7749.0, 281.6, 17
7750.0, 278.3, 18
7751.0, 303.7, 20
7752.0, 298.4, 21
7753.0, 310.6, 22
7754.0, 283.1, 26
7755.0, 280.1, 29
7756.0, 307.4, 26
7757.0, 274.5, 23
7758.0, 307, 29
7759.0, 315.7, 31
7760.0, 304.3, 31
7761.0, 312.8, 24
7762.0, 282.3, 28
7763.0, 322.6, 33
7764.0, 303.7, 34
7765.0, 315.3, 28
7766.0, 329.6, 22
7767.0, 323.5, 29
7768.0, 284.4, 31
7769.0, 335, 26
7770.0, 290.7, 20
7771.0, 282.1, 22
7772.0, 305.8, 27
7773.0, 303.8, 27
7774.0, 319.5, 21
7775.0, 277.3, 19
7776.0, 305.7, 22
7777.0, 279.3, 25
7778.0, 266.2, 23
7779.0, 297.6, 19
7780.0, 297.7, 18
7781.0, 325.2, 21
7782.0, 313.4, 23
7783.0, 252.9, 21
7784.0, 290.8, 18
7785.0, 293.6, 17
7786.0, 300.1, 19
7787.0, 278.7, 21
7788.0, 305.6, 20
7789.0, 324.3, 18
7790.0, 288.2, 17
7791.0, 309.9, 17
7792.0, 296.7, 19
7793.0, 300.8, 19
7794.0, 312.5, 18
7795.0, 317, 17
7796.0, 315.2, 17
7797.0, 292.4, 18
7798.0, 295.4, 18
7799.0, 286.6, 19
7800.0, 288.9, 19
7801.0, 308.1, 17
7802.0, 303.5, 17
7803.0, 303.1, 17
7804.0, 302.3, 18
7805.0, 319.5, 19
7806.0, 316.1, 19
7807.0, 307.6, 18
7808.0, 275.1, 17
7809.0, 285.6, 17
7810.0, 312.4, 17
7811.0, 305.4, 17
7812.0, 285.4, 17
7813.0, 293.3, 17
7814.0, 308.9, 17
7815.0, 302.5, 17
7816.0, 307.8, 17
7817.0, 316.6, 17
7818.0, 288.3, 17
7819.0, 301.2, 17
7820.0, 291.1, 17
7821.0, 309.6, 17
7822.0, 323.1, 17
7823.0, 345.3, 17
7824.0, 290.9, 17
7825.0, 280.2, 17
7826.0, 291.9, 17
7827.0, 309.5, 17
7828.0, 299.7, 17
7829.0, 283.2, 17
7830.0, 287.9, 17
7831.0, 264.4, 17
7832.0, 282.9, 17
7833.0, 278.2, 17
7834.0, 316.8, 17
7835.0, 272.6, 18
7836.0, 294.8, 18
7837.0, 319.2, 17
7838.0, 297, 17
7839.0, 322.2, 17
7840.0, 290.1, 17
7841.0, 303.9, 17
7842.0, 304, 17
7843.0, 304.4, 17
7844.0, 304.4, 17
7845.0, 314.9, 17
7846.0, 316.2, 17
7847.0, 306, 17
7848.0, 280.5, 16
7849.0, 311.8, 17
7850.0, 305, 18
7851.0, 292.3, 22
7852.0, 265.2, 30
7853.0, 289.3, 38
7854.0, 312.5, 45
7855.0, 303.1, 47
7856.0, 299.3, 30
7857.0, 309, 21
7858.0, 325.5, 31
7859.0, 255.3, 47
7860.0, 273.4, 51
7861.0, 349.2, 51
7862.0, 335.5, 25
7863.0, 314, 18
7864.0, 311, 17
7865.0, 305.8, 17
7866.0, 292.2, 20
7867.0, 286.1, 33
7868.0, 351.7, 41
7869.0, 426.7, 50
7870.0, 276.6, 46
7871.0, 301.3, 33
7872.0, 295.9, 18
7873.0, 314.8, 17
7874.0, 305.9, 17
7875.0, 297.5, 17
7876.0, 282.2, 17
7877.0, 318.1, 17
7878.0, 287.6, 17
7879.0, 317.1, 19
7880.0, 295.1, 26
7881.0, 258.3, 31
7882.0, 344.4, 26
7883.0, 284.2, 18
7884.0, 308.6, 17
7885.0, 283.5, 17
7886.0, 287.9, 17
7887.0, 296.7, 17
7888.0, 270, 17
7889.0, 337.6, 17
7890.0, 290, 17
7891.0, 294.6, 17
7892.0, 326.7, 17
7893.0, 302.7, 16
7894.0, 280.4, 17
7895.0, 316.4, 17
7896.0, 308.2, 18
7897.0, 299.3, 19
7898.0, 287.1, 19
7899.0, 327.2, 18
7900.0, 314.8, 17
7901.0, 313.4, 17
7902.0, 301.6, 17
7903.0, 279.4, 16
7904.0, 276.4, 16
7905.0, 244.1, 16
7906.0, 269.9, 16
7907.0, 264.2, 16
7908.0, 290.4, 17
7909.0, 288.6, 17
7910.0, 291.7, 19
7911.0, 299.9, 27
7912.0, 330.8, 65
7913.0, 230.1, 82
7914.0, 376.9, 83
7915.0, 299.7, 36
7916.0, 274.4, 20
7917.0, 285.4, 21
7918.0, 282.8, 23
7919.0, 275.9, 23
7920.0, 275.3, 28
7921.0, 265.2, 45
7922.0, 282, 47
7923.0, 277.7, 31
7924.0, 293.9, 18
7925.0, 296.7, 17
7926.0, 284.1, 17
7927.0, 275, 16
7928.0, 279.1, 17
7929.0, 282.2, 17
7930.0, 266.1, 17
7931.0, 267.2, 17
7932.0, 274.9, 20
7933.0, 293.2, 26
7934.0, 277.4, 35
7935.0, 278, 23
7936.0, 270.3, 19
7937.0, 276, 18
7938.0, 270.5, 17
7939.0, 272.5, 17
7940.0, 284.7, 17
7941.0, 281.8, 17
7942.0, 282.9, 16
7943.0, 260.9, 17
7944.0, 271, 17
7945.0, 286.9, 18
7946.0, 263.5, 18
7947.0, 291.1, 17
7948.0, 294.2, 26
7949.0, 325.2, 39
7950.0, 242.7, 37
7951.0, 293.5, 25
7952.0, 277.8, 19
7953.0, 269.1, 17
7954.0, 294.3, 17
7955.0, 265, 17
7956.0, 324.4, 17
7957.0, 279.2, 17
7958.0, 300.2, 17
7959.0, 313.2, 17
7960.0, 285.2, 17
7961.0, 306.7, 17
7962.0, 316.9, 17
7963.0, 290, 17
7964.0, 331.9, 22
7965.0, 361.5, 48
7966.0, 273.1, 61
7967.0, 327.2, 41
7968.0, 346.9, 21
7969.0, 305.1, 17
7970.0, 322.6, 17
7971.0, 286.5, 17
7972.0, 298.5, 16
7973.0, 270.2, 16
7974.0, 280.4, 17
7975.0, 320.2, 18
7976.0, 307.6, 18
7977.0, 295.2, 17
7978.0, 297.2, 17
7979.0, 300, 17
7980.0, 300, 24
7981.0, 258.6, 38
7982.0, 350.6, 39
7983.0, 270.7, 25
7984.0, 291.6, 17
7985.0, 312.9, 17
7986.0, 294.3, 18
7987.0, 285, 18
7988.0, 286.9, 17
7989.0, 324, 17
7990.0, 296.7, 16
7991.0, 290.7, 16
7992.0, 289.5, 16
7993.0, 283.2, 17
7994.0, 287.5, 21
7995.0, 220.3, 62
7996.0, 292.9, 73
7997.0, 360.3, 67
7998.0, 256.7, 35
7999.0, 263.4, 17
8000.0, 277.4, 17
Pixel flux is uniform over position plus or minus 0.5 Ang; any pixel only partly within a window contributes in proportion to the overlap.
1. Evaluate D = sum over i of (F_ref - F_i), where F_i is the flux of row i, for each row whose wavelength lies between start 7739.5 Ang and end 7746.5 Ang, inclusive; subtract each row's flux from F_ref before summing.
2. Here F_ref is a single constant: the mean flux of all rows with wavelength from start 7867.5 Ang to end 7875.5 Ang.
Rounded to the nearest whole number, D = 17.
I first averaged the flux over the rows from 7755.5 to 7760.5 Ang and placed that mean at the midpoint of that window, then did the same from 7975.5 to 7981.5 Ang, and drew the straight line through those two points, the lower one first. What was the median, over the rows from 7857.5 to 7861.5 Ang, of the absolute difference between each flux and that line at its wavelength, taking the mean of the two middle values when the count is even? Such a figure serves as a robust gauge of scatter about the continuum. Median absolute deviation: 35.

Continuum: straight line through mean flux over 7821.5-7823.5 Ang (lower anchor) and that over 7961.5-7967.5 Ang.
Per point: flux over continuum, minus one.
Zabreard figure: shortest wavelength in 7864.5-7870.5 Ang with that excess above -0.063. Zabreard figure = 7868.0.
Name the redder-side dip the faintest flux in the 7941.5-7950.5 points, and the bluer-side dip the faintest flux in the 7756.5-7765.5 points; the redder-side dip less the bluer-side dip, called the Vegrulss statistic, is -32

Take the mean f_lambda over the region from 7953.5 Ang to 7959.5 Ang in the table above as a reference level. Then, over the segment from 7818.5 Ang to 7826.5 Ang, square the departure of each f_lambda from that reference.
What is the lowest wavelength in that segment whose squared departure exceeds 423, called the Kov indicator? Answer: 7822.0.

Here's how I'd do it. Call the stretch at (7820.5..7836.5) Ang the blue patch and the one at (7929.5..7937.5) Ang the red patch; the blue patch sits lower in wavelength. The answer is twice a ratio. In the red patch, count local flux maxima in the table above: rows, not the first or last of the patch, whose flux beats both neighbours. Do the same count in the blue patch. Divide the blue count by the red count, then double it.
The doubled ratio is 5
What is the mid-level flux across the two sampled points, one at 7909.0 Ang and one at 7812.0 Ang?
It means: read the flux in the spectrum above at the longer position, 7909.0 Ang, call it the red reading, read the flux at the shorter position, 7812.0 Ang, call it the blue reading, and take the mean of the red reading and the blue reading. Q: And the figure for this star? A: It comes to 287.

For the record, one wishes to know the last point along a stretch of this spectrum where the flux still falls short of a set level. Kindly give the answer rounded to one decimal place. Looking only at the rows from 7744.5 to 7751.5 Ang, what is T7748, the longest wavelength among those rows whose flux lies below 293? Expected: 7750.0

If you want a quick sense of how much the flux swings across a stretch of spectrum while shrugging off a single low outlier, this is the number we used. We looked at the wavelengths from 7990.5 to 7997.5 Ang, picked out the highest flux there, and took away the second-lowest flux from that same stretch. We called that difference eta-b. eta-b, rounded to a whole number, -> 77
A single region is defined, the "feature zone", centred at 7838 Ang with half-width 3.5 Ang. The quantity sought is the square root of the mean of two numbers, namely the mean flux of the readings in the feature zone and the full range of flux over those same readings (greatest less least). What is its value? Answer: 13.2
